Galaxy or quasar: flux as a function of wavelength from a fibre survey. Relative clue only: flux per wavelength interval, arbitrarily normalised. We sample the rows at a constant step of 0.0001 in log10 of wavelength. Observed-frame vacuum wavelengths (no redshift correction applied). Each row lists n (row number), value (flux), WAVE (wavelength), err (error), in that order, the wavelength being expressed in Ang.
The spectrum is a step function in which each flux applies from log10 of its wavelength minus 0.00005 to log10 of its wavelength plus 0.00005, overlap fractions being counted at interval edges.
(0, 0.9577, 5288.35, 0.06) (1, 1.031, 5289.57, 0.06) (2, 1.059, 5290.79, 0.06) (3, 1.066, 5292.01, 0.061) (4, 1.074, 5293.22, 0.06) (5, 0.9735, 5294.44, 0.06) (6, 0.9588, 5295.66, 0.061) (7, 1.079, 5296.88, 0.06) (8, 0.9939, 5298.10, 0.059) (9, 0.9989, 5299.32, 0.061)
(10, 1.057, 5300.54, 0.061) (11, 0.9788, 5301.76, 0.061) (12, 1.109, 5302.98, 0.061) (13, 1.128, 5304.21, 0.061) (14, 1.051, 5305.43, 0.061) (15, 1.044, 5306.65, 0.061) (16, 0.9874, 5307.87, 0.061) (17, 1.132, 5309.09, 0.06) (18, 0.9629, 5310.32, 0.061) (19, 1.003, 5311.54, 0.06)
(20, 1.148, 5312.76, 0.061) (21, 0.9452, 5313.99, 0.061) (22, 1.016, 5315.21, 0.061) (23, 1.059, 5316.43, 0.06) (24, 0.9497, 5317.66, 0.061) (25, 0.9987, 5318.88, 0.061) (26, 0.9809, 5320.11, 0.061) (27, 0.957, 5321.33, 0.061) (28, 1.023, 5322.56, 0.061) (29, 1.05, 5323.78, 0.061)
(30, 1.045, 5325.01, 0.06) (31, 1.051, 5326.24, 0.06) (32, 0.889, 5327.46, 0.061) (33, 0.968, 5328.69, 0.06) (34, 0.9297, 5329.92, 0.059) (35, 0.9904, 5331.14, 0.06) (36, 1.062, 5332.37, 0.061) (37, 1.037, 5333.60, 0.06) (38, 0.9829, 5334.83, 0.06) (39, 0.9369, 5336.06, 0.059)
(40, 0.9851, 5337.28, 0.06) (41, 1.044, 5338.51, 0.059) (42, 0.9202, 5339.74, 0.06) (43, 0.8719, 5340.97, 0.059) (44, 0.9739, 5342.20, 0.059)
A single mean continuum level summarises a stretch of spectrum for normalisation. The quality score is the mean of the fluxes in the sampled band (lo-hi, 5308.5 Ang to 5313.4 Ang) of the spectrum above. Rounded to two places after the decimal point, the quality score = 1.06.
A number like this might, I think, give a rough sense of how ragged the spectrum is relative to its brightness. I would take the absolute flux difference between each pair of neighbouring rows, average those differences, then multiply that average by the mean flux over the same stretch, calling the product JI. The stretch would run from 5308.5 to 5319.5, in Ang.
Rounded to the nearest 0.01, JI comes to 0.11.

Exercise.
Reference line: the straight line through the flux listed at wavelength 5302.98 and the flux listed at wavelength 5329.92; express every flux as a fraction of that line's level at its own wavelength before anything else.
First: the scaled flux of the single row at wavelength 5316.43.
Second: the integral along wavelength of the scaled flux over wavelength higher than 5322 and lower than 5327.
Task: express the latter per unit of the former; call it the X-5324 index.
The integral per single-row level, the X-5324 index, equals 5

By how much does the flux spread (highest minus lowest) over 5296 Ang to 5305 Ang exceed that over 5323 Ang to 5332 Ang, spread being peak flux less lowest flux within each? -0.013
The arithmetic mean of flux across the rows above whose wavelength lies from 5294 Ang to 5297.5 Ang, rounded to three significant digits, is 1.00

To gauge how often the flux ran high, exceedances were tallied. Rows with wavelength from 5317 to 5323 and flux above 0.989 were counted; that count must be 2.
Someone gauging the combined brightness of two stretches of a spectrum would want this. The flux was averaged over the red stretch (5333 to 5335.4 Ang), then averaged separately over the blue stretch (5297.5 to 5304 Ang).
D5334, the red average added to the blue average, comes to 2.04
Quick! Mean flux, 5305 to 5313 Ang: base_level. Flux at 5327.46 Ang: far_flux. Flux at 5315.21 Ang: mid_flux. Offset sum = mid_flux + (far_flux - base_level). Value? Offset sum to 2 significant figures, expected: 0.86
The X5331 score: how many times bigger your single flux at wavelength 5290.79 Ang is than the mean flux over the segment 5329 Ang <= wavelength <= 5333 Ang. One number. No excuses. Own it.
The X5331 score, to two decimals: 1.07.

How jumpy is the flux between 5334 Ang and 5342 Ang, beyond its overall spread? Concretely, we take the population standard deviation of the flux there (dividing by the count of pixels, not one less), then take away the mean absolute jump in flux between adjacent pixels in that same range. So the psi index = -0.010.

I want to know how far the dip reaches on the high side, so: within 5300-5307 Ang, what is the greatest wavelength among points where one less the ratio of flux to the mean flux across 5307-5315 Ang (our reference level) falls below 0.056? 5306.65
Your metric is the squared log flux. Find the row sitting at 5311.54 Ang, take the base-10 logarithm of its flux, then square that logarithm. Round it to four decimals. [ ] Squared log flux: 0.0000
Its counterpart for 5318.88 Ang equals 0.0000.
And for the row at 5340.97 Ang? 0.0035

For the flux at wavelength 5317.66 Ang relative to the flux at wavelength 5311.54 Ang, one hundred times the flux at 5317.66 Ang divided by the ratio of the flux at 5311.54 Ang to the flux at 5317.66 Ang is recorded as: 90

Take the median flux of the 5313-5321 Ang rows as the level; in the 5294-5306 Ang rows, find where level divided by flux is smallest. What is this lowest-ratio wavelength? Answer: 5304.21 Ang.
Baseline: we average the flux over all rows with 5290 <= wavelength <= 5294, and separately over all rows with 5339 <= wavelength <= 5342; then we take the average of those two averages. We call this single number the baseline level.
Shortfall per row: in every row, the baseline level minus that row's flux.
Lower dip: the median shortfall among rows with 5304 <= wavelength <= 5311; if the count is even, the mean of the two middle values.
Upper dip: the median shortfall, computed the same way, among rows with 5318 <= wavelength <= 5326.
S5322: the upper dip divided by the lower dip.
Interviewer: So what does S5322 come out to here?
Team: 0.4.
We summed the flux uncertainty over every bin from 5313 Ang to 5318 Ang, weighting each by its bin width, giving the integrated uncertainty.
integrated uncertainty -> 0.30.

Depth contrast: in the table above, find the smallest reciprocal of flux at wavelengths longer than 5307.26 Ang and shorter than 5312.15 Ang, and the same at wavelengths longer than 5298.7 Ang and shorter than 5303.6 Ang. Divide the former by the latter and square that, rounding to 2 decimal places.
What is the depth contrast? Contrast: 0.96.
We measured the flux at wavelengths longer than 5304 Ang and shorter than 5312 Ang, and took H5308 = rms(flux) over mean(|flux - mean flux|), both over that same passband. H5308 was 20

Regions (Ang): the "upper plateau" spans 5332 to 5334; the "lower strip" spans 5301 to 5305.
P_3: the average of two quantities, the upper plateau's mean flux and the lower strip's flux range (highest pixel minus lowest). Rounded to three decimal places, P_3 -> 0.599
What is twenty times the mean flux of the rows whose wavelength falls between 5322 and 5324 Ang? 20.7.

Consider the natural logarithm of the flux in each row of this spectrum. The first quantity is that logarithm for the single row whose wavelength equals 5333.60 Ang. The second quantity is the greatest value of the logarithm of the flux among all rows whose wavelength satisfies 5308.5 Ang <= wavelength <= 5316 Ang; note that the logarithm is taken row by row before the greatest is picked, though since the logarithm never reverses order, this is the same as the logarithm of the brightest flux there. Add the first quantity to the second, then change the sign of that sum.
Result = -0.17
